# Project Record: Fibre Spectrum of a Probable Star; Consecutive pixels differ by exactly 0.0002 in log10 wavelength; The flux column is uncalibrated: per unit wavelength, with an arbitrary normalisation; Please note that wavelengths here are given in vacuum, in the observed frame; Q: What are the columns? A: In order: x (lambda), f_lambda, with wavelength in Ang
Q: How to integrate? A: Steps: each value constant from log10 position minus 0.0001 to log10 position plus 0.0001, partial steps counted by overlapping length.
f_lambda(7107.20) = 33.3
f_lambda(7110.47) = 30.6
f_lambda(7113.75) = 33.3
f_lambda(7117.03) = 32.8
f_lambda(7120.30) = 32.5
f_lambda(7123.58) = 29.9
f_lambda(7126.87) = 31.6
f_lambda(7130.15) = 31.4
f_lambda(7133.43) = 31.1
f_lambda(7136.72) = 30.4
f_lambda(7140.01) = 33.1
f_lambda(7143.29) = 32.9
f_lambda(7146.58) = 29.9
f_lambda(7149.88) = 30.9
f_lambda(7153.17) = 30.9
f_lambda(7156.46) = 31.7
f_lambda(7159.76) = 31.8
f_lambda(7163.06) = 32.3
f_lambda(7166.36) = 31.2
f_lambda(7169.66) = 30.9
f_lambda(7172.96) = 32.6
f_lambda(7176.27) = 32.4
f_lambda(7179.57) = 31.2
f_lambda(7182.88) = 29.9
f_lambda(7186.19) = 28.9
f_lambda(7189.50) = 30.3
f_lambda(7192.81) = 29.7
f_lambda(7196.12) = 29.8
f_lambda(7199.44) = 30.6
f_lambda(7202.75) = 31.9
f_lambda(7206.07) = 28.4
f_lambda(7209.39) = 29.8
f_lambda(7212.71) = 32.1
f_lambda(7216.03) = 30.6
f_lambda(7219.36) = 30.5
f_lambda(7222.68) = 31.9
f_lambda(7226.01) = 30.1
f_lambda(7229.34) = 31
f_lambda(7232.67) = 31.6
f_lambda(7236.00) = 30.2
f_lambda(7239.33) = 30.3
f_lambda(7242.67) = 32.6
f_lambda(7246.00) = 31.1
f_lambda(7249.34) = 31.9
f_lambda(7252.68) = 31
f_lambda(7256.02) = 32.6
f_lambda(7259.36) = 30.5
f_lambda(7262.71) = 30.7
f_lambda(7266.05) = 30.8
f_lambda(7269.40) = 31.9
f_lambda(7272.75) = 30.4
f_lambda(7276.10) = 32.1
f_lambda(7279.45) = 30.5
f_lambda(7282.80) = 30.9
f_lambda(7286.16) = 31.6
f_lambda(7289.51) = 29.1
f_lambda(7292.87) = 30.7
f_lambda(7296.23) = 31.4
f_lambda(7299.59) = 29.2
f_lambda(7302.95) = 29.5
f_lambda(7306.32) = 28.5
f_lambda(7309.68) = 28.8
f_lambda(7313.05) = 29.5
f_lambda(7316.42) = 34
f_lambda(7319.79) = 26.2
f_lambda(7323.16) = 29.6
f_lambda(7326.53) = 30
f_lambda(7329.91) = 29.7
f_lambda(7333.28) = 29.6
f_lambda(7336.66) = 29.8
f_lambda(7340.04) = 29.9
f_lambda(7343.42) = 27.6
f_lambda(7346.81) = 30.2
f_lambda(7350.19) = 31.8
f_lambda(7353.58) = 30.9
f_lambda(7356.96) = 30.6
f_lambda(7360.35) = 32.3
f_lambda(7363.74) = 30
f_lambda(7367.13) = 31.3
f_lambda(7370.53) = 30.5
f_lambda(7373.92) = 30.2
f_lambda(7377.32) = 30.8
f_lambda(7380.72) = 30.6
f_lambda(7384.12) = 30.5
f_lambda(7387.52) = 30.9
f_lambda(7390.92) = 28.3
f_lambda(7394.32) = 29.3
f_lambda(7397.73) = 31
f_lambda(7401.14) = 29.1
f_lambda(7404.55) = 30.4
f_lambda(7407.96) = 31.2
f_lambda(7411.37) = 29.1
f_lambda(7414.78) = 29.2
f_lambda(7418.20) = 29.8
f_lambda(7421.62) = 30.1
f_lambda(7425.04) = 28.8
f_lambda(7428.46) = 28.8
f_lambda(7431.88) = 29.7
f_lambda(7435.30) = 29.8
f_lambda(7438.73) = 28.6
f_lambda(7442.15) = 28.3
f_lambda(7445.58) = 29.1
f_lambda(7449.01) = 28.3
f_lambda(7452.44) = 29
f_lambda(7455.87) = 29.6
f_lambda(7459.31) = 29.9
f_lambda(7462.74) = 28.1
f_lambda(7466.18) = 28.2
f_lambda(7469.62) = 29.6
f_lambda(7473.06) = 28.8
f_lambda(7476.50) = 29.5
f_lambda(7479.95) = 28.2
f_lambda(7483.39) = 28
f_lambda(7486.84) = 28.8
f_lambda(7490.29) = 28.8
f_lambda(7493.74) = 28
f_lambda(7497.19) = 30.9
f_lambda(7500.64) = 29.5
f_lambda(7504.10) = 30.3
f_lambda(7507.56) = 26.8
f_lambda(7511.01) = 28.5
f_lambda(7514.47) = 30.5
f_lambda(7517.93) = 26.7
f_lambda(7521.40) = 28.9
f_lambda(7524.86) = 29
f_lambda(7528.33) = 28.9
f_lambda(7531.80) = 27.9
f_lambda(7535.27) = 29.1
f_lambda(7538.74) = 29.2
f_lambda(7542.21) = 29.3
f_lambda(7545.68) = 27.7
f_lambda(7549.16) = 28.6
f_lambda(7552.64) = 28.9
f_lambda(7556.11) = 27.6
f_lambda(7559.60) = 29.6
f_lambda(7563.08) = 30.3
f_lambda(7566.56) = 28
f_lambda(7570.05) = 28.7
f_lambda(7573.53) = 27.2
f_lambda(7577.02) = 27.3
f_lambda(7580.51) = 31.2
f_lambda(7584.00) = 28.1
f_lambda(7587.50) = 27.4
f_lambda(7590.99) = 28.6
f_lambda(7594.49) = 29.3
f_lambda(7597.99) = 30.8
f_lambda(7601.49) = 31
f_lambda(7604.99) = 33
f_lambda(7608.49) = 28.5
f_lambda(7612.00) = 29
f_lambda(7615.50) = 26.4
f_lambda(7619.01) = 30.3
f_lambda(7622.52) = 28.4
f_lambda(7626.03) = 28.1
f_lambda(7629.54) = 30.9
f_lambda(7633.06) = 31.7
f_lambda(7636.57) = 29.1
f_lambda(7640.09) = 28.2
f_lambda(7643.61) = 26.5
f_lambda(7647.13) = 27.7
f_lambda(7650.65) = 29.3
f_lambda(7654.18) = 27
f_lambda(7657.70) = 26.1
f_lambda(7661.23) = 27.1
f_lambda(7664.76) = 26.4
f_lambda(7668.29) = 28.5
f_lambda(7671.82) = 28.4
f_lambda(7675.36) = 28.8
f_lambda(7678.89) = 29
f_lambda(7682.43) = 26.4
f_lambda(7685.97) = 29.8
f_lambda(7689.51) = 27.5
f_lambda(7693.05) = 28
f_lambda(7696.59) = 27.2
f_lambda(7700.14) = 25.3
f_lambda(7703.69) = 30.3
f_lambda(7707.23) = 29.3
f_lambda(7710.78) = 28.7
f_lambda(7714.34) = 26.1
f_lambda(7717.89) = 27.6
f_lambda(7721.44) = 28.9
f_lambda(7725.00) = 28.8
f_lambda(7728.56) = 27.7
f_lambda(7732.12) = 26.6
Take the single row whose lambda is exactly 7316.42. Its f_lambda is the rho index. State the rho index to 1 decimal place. 34.0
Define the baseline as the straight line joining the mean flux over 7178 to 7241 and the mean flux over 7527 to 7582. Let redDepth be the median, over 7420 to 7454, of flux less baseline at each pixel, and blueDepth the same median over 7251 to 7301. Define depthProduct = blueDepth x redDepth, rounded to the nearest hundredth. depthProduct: -0.26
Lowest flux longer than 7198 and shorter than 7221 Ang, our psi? 28.4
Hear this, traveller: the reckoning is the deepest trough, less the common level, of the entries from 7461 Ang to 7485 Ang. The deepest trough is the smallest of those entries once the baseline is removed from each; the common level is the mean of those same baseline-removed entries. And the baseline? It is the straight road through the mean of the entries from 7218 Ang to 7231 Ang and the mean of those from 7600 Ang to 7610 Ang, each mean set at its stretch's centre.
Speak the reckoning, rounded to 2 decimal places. -0.63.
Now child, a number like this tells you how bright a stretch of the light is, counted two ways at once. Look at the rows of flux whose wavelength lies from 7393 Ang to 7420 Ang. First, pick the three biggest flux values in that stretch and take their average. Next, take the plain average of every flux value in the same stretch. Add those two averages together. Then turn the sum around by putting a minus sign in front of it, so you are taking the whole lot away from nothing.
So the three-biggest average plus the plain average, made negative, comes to -60.8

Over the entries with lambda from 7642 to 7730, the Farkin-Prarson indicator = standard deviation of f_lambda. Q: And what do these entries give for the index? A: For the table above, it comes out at 1.3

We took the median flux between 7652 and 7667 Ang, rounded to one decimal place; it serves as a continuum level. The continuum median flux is 26.7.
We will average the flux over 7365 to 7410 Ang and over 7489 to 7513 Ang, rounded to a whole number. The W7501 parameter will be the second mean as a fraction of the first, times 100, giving 96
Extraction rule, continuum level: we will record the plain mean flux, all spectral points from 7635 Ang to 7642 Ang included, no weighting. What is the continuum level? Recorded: 28.6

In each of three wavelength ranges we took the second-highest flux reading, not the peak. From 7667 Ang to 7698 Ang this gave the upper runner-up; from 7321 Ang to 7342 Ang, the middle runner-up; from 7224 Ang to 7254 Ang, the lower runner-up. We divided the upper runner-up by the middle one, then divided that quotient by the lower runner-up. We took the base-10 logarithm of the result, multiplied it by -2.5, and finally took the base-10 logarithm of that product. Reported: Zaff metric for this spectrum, 0.579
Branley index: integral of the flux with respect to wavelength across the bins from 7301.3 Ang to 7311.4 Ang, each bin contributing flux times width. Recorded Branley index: 292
